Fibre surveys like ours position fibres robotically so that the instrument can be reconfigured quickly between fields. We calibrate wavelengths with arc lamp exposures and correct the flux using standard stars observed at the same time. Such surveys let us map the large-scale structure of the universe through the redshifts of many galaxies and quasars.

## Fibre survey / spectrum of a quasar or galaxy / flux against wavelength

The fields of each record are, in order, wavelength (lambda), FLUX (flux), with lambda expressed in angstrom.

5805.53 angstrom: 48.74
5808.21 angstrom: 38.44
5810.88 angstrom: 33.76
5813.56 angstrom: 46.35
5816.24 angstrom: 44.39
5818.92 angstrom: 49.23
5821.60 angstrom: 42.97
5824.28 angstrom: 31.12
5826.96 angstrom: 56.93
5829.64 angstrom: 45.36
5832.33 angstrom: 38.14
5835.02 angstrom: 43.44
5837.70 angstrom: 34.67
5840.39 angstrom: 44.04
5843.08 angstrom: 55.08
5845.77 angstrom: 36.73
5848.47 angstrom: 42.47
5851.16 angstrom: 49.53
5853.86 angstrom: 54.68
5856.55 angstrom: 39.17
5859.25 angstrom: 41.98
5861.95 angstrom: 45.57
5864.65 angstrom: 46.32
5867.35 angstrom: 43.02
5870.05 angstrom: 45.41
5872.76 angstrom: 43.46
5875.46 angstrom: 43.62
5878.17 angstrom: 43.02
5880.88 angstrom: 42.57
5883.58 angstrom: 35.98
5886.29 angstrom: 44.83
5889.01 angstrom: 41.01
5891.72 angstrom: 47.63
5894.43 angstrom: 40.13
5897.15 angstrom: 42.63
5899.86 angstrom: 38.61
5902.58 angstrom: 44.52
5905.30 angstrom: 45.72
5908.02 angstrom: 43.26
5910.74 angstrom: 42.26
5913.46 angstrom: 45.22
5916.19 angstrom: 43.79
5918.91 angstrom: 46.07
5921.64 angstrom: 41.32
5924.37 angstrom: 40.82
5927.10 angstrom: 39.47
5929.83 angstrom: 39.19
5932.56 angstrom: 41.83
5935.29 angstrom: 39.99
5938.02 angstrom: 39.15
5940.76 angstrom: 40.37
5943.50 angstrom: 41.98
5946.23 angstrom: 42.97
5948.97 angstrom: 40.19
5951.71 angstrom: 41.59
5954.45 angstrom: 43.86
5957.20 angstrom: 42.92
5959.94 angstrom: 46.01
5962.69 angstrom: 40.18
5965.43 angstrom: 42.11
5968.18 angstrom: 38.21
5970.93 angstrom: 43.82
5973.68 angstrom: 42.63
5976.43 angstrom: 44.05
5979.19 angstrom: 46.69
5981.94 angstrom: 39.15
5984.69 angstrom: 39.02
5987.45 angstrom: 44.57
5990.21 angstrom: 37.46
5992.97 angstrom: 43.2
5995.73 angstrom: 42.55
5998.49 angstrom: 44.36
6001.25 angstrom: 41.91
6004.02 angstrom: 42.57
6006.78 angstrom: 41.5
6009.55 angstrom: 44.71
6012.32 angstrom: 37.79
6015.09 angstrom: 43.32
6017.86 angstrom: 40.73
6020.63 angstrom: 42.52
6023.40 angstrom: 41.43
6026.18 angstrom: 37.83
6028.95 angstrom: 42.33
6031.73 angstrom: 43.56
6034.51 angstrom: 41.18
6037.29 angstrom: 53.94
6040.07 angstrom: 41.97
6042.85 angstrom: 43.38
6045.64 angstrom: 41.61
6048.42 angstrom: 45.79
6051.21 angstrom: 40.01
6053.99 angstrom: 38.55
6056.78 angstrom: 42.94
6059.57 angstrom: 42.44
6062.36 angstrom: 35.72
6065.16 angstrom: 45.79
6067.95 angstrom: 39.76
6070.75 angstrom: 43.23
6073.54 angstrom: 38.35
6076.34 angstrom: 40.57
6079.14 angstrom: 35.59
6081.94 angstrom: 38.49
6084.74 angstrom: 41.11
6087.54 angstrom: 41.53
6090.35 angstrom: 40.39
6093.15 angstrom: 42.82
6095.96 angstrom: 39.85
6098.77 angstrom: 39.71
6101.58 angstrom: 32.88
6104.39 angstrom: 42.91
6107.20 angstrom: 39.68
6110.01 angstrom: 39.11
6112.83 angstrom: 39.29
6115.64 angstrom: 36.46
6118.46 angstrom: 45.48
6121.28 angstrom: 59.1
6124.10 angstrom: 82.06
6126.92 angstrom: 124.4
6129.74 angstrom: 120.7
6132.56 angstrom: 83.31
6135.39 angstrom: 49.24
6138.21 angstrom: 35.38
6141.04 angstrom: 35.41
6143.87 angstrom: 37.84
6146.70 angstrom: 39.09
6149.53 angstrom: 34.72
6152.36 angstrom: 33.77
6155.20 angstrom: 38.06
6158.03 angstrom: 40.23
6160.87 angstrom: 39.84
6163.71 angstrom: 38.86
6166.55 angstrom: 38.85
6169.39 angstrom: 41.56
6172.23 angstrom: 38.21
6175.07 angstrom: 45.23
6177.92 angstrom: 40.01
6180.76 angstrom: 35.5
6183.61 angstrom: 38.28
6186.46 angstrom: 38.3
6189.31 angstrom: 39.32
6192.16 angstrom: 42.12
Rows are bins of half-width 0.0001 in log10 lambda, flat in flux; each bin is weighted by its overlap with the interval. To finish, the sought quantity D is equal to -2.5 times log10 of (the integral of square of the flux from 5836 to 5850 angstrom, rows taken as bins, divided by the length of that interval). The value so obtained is -8.18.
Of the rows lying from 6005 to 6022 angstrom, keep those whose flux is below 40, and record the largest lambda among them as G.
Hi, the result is 6012.32 angstrom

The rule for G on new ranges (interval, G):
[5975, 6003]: 5990.21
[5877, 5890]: 5883.58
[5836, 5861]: 5856.55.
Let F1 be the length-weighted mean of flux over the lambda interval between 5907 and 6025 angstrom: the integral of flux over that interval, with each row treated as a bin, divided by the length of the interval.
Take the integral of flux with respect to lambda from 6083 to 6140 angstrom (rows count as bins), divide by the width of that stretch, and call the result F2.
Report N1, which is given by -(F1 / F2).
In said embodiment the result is -0.78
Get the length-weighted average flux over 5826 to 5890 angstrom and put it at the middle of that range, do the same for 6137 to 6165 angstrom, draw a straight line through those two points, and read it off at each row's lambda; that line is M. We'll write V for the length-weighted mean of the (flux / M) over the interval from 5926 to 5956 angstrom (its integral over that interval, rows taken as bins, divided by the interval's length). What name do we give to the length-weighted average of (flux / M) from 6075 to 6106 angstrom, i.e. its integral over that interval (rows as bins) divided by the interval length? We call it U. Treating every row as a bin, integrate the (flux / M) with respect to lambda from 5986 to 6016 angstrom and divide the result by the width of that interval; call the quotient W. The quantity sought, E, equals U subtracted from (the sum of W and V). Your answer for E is 0.98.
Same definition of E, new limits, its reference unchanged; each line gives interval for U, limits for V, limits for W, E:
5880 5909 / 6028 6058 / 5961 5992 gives 1.11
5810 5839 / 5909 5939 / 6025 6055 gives 1.11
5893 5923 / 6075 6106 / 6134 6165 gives 1.05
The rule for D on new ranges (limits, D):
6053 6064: -8.02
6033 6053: -8.22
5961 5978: -8.12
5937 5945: -8.04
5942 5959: -8.13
